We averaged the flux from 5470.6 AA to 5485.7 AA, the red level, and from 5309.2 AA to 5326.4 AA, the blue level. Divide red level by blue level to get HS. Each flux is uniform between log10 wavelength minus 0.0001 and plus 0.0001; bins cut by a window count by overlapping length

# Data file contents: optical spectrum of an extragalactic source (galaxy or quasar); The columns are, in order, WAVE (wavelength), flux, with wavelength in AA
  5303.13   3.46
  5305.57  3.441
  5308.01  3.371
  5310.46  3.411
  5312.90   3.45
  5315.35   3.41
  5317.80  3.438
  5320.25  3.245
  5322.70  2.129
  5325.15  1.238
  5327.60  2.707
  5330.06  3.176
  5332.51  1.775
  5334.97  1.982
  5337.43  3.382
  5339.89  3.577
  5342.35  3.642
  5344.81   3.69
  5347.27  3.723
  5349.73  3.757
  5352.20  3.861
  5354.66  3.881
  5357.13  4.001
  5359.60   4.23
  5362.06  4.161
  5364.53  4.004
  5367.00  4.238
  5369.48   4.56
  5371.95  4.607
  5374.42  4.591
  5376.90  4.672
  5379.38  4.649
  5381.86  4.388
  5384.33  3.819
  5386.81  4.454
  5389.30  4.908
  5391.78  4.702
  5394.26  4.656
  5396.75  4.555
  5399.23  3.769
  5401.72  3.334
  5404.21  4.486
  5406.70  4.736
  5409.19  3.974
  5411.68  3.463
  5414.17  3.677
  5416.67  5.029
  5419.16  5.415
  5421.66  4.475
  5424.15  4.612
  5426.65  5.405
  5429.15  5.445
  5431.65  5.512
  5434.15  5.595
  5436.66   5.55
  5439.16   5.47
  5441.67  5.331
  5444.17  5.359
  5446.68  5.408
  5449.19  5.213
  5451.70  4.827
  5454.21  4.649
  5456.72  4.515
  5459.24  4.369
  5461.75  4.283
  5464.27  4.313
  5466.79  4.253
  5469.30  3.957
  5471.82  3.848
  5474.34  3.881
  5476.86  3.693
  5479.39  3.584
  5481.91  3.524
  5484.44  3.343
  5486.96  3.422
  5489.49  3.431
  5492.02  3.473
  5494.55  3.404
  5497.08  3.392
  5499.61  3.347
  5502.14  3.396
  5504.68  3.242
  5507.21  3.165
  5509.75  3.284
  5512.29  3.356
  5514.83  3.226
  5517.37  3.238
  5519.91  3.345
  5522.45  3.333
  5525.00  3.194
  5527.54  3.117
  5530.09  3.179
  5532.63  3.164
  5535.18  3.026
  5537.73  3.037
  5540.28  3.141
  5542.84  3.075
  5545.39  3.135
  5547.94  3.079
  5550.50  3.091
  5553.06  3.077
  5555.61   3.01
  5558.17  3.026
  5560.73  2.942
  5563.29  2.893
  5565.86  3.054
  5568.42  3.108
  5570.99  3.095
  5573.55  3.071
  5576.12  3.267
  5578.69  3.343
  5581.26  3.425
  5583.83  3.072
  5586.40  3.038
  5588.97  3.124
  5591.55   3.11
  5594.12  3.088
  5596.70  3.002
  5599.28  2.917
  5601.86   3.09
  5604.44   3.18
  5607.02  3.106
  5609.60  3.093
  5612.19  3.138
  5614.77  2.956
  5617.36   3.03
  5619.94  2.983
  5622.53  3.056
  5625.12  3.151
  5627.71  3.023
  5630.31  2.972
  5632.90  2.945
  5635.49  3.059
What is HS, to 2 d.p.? 1.26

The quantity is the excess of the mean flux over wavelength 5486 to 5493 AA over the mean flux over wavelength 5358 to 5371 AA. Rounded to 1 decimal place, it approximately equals -0.8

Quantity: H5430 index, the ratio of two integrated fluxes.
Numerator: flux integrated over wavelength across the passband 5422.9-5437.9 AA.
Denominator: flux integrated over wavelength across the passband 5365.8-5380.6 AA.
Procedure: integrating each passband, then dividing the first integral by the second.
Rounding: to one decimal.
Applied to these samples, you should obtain 1.2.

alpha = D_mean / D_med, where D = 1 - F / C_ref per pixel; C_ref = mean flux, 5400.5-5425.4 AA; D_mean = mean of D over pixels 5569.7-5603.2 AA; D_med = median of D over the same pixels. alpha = 0.97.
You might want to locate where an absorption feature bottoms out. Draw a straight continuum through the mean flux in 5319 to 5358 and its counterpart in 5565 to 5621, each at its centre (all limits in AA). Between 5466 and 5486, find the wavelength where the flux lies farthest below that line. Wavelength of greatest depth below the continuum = 5484.44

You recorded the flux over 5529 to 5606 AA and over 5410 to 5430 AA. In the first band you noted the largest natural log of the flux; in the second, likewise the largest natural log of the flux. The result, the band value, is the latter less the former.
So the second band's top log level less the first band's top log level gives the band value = 0.46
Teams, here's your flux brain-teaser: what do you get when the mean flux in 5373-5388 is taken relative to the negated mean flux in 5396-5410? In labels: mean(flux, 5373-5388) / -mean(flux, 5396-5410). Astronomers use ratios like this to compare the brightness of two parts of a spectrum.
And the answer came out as -1.07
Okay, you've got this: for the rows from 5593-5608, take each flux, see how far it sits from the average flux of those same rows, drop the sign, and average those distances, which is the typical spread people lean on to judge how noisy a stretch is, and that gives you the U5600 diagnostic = 0.070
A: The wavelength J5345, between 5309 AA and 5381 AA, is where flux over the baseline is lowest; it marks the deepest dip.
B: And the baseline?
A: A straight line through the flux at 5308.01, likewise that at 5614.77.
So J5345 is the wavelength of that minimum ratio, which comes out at 5325.15 AA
